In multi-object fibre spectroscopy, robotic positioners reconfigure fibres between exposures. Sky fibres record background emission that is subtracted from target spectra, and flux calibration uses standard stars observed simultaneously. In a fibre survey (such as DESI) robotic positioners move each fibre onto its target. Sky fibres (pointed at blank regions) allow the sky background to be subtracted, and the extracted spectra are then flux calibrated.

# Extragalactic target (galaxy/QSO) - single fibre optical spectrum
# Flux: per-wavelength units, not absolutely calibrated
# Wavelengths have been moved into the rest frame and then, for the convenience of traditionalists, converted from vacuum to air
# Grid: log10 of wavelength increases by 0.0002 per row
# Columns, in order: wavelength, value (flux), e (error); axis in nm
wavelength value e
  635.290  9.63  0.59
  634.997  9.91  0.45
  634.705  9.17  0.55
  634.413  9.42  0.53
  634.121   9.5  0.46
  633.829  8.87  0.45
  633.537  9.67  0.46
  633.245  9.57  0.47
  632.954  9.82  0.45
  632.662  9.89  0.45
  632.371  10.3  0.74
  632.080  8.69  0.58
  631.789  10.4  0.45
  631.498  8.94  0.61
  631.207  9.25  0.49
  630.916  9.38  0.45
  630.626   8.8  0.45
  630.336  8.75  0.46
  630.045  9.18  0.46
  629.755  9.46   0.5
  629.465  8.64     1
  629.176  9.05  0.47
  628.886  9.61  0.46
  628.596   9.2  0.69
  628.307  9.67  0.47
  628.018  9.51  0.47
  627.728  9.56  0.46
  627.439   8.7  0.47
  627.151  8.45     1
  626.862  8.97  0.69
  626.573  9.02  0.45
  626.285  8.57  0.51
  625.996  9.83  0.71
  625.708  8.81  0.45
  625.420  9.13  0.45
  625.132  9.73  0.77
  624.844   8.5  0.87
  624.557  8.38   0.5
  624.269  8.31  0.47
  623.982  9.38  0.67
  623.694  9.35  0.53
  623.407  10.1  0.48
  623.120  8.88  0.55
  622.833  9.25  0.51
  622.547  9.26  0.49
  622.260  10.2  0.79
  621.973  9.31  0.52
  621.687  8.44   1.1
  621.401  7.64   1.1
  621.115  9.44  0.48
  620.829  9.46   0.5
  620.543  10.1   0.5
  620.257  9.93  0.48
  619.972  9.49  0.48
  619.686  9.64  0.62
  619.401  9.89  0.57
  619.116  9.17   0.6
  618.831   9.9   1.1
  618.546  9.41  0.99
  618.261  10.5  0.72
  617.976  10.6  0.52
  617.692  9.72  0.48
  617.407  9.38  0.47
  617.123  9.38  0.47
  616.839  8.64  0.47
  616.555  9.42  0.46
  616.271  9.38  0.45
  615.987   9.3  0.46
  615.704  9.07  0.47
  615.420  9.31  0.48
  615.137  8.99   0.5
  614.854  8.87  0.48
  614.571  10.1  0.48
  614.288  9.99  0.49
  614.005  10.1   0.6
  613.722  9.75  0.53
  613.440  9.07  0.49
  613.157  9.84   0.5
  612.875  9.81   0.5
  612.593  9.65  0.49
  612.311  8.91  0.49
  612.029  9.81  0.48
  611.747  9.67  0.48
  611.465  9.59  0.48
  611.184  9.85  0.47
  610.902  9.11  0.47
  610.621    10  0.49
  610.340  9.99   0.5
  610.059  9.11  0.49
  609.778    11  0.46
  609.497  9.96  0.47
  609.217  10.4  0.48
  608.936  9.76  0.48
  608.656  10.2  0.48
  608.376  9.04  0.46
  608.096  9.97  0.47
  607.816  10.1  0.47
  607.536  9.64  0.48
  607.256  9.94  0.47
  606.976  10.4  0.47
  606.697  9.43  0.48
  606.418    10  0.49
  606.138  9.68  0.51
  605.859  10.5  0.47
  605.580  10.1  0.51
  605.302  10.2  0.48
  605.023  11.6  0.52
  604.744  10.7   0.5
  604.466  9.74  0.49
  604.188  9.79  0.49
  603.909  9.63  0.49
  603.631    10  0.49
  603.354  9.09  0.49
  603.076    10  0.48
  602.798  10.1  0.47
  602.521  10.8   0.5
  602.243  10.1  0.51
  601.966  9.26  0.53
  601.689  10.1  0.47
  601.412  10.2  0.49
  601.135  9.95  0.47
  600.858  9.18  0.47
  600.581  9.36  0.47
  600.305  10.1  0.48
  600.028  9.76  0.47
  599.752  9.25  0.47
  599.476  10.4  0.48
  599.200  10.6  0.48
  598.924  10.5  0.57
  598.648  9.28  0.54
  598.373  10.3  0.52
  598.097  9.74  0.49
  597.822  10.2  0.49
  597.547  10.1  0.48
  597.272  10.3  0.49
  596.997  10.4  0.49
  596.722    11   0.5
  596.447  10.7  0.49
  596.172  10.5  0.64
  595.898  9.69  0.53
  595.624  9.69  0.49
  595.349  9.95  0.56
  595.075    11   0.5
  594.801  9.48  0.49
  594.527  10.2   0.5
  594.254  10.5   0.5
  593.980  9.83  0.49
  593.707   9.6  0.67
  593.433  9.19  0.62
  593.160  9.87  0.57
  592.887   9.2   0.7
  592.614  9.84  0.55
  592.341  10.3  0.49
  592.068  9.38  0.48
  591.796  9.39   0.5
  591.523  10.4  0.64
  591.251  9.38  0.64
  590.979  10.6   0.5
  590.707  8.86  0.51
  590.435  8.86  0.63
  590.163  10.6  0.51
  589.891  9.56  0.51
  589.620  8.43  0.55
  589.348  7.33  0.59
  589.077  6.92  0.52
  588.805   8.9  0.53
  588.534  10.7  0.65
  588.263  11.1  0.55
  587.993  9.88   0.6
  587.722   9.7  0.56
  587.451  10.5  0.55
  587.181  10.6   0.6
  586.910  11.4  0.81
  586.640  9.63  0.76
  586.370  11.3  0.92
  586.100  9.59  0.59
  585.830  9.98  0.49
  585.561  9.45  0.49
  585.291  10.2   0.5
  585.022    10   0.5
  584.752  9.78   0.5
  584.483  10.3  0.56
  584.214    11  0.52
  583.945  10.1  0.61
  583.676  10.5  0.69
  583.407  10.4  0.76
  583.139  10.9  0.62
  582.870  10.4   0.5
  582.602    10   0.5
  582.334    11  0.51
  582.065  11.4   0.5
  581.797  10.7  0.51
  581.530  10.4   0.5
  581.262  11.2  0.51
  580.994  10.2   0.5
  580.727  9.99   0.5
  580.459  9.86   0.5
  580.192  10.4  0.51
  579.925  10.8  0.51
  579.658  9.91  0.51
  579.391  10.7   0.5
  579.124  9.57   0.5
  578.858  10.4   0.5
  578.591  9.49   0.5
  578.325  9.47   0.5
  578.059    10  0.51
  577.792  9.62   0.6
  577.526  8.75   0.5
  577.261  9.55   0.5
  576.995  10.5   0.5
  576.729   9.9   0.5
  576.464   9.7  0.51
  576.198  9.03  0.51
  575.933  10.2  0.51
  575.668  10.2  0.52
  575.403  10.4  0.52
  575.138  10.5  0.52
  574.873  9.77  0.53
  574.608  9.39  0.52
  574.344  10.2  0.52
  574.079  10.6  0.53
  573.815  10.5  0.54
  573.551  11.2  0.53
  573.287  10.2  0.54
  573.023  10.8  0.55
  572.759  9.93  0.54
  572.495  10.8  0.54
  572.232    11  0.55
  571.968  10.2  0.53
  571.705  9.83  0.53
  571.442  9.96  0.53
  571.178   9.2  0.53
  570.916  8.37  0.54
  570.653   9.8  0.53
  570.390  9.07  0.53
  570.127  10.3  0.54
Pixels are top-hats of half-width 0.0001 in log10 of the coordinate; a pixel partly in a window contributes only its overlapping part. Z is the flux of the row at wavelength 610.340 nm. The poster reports 9.99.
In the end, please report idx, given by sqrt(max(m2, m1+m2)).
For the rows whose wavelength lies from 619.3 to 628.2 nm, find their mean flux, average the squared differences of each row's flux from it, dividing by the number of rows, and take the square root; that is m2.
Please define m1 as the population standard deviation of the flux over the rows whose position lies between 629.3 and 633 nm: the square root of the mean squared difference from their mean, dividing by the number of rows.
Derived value 1.09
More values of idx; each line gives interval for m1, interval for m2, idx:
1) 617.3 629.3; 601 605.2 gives 1.10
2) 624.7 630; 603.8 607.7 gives 1.00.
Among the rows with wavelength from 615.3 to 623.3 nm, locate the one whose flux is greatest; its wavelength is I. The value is 617.976 nm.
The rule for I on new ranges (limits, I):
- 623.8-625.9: 625.132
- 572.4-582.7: 582.065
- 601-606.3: 605.023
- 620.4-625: 622.260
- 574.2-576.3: 575.138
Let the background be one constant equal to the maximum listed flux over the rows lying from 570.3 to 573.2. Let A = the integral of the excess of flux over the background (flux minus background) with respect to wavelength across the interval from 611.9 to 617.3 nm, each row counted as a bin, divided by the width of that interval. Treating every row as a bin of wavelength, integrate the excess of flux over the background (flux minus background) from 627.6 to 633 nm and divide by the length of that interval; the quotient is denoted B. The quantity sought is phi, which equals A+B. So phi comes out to -3.2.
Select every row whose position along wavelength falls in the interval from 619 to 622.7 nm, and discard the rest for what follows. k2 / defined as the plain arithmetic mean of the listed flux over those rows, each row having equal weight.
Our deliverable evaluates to 9.4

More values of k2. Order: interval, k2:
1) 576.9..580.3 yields 9.9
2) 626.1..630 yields 9.1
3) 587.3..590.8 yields 9.3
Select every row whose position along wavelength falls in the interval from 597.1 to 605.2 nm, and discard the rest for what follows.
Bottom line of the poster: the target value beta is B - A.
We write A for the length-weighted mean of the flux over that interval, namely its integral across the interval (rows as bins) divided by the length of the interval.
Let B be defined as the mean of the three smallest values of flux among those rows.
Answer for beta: -0.83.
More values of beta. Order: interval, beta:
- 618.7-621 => -0.32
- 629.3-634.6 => -0.67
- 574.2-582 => -0.98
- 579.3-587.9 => -0.82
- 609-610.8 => -0.36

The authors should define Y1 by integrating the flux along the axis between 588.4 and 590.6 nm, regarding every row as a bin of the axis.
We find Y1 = 19.6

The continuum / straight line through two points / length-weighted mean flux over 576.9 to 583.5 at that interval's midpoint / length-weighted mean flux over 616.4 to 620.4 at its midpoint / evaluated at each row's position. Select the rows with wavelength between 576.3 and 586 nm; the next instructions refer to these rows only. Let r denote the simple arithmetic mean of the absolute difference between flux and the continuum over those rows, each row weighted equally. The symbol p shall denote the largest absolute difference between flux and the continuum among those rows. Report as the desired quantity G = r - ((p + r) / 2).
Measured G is -0.53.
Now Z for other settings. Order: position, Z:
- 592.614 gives 9.84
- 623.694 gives 9.35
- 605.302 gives 10.2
